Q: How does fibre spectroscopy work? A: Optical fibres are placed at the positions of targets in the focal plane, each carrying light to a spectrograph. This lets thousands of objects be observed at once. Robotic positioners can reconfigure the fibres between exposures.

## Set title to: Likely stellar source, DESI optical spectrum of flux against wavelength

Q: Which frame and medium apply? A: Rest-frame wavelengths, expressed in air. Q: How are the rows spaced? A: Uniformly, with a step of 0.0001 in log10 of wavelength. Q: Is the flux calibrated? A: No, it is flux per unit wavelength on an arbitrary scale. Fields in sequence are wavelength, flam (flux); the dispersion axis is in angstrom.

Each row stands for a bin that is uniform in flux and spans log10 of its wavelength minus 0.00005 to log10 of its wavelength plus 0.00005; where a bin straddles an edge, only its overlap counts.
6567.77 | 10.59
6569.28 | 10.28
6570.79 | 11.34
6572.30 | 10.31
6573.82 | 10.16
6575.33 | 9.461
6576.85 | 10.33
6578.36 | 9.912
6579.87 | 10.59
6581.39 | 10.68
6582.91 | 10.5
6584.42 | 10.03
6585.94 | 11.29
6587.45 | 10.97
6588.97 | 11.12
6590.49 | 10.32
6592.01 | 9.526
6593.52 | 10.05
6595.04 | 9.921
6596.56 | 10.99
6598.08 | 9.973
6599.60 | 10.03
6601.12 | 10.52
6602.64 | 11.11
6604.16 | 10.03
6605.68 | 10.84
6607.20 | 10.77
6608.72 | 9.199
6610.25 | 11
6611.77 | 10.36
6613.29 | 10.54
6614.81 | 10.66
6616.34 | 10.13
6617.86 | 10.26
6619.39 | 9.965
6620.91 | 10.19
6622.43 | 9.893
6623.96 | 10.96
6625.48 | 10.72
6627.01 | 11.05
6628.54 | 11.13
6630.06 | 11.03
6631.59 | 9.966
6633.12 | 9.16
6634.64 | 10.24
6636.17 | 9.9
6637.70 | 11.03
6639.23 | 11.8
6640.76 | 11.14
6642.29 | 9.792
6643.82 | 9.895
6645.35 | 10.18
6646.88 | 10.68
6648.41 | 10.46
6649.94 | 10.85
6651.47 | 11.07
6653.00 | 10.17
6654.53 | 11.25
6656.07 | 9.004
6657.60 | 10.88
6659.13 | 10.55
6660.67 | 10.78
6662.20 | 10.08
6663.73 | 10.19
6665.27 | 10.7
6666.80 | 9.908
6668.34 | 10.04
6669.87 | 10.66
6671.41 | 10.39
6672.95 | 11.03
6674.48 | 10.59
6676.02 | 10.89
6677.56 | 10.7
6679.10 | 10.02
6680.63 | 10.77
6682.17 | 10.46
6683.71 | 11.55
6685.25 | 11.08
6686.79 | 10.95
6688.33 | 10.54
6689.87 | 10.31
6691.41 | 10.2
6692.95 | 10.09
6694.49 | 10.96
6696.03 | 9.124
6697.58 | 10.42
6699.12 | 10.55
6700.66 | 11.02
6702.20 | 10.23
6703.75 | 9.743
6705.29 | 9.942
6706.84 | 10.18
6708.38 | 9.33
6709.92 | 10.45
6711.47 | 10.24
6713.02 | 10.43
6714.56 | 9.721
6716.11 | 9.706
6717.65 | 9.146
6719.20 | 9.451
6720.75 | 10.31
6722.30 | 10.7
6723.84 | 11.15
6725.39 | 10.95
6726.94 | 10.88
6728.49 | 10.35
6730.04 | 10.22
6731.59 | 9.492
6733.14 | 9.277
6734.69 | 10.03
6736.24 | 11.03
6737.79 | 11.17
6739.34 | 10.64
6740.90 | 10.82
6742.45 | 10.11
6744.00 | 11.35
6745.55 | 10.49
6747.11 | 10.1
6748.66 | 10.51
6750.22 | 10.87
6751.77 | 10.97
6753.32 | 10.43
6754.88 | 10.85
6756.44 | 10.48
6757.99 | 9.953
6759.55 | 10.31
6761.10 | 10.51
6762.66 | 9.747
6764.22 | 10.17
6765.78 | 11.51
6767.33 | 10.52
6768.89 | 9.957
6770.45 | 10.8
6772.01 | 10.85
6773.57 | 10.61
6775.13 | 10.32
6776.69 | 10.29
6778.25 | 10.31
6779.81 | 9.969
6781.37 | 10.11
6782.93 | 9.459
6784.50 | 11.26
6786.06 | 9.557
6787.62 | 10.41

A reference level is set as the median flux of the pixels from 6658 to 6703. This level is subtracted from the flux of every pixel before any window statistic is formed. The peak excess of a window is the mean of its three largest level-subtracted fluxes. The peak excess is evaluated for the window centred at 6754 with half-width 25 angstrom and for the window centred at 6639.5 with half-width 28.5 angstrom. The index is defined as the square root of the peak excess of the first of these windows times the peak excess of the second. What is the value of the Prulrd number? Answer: 0.82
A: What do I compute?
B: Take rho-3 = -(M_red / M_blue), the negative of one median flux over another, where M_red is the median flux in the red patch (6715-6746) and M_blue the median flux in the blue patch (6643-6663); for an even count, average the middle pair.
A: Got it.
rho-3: -0.99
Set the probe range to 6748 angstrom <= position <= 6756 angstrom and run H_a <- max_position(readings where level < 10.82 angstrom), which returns 6753.32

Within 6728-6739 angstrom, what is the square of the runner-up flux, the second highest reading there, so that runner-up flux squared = 122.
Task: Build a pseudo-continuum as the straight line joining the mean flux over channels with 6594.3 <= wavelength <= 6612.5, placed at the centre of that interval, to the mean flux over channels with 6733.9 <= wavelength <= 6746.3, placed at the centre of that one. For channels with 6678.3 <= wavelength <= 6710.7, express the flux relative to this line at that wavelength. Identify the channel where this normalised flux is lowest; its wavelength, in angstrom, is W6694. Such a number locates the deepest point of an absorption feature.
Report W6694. 6696.03 angstrom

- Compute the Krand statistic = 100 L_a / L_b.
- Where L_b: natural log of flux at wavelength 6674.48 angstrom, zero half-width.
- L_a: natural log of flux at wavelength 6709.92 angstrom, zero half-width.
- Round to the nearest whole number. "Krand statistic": 99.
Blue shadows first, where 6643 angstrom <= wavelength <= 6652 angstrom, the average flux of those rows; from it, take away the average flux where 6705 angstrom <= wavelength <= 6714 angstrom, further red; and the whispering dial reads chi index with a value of 0.4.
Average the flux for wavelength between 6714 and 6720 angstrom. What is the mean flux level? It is 9.5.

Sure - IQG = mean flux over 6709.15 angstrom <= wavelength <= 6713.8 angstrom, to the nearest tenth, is 10.4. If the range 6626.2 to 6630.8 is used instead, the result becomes 11.1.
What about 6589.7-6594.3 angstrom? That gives 10.0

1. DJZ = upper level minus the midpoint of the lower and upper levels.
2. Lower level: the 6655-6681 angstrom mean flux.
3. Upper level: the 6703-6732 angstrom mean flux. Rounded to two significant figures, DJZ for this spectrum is -0.15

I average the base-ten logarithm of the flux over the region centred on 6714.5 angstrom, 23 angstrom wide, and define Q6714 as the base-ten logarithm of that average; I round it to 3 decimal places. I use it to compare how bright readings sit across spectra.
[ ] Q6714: 0.002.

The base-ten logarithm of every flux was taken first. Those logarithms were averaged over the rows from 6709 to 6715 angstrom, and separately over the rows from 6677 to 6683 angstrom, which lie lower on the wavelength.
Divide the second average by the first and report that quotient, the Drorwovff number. 1.01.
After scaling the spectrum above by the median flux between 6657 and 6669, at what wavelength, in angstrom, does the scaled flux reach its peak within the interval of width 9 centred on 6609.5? 6610.25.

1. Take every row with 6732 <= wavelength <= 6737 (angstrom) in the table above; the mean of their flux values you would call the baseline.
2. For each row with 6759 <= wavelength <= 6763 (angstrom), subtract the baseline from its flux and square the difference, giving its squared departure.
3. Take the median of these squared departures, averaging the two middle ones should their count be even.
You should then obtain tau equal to 0.1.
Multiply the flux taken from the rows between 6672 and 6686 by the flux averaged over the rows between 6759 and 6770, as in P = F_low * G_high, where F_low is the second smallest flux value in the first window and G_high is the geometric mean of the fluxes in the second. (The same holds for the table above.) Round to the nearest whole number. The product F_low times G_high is 109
